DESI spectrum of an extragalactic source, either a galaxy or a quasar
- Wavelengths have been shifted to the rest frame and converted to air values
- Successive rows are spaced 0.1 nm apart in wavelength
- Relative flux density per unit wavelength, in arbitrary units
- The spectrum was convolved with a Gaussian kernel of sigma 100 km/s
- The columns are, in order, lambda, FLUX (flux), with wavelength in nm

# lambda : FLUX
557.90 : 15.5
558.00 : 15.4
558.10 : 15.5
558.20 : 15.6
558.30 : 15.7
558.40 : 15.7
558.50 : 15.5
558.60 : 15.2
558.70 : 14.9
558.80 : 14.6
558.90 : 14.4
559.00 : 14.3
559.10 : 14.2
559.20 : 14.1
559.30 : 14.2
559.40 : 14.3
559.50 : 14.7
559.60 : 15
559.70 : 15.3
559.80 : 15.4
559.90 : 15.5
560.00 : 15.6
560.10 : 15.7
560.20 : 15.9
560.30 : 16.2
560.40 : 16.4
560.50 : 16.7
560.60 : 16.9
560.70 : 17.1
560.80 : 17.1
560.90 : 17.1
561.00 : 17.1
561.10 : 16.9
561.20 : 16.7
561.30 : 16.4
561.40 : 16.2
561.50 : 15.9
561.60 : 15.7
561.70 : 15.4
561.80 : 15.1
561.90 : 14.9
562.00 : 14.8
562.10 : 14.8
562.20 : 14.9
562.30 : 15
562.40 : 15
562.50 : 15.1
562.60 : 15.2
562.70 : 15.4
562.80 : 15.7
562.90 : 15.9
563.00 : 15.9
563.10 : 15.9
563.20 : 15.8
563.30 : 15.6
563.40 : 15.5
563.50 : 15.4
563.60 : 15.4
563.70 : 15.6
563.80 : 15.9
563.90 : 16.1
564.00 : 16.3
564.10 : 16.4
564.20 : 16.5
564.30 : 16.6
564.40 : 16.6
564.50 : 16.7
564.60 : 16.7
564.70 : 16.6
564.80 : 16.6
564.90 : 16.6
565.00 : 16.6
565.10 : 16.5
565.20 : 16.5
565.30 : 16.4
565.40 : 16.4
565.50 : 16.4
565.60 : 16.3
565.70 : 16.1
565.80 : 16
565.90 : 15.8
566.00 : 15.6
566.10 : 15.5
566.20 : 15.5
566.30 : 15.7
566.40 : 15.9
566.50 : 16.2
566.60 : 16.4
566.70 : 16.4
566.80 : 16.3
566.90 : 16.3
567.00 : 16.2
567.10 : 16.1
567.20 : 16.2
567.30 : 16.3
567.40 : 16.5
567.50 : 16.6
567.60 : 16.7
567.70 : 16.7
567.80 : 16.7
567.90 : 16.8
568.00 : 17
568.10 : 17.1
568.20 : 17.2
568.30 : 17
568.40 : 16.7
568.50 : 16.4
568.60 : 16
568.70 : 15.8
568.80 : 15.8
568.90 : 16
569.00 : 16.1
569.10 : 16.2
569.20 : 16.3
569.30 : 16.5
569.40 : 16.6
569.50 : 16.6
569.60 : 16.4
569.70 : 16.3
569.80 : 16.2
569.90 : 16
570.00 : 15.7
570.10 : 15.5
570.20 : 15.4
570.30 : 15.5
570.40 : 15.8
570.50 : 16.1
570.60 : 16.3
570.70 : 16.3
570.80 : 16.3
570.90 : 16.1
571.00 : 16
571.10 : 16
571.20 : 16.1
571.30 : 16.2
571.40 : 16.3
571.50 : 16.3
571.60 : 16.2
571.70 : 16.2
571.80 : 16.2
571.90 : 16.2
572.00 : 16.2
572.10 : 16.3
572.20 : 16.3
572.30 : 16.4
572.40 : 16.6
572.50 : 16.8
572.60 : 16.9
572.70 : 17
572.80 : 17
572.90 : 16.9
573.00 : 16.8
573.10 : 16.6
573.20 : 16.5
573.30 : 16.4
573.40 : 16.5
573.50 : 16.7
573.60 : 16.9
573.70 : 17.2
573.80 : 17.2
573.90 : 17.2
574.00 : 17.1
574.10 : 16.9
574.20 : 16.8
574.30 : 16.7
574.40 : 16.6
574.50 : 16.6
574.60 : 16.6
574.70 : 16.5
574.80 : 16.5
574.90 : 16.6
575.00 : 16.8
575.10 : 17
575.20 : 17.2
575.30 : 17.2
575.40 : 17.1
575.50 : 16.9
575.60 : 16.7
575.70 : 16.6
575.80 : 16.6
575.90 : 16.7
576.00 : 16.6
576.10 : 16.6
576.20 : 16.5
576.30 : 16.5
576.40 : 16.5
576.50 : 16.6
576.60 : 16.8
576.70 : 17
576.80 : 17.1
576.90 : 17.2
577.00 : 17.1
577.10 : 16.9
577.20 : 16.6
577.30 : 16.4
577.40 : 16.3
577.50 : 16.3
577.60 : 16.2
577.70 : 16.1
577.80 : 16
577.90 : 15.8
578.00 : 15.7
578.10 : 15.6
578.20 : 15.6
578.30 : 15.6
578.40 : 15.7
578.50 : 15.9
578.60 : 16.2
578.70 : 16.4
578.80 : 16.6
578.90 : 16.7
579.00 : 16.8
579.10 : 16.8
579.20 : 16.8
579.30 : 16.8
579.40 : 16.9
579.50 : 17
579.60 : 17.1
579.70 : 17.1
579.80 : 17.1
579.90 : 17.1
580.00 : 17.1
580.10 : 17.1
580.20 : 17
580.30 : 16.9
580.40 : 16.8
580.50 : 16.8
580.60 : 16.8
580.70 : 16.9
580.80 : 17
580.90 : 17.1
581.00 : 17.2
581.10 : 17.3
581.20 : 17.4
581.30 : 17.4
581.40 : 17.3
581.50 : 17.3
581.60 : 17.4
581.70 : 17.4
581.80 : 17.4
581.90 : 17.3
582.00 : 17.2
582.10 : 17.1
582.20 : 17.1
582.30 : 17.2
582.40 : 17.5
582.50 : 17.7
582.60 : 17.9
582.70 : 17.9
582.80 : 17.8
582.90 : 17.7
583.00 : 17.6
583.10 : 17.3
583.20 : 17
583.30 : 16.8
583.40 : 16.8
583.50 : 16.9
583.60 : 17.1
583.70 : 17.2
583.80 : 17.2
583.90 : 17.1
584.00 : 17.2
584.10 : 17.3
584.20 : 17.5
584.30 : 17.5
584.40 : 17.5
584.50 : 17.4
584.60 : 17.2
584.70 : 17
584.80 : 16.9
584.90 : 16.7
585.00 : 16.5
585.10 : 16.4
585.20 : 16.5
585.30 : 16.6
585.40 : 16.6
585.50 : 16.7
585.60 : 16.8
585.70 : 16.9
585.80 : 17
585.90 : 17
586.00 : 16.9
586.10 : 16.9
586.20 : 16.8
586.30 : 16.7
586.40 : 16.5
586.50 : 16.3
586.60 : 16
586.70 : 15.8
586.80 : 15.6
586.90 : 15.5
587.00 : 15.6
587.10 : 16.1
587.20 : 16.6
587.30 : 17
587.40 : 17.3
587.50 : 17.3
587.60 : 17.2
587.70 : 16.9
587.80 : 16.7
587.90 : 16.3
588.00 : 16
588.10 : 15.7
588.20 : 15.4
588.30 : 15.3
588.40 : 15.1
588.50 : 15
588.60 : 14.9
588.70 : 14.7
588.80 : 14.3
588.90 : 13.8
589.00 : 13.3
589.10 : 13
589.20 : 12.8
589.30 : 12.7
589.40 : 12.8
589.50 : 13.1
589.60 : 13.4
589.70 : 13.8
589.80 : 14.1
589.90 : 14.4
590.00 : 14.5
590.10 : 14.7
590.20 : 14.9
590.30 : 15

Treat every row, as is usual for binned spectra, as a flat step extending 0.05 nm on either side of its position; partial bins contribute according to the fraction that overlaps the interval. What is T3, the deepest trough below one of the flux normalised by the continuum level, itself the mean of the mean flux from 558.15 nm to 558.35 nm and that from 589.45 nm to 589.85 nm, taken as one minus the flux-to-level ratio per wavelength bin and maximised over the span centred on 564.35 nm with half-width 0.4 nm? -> -0.115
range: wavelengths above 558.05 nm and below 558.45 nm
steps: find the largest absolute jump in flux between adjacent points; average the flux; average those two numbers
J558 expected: 7.9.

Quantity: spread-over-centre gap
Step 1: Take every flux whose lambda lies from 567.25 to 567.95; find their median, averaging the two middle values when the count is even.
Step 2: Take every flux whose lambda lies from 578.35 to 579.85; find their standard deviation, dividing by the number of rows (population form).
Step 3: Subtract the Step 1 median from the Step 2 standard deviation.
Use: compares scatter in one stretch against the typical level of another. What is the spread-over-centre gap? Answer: -16.3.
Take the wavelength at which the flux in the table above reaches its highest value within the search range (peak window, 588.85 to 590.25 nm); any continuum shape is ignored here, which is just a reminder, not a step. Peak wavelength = 590.20 nm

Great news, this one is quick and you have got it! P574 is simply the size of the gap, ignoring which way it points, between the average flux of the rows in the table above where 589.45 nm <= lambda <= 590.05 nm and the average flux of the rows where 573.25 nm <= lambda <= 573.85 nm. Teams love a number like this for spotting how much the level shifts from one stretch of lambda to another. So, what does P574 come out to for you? 2.9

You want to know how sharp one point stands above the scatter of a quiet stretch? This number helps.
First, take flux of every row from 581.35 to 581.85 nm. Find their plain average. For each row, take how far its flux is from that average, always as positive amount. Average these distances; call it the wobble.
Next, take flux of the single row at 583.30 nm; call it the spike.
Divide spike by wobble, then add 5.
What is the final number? 355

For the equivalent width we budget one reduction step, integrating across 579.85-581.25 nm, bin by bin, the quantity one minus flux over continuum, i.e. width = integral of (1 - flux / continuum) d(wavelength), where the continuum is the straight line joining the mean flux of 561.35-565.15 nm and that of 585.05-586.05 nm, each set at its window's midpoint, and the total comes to -0.04 nm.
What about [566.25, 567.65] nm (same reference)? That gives -0.03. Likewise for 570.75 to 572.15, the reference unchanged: 0.00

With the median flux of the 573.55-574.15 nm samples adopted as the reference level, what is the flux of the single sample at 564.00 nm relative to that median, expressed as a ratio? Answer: 0.950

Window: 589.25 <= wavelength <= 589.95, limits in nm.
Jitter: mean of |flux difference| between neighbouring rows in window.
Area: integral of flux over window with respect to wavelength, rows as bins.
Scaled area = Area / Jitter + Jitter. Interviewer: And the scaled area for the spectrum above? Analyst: 34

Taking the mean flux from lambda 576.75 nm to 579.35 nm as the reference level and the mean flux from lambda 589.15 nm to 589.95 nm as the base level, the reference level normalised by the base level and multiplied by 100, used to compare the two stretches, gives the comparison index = 122.2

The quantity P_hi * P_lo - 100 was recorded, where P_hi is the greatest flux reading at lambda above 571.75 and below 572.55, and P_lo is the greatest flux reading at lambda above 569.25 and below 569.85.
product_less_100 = 179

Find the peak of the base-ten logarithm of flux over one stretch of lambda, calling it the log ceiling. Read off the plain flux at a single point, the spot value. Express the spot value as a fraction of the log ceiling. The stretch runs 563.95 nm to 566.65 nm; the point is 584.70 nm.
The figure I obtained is 13.9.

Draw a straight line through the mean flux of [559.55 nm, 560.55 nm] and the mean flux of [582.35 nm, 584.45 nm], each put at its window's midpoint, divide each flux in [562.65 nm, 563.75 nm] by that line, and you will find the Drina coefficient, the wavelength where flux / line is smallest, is 563.60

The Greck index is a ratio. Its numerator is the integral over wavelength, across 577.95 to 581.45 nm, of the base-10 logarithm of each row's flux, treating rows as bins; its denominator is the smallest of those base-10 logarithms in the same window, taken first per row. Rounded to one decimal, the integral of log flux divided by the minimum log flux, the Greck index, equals 3.6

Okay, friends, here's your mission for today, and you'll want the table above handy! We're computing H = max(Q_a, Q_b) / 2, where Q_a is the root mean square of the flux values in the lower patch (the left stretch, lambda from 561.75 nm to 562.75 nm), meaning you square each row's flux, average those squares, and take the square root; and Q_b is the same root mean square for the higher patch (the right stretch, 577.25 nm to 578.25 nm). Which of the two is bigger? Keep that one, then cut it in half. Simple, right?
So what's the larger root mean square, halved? 8.00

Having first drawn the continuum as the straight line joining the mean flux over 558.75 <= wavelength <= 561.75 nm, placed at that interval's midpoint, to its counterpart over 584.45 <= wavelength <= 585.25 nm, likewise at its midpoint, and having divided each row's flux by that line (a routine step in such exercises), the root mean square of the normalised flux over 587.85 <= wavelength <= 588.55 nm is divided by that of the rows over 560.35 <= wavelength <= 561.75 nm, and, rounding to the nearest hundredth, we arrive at 0.87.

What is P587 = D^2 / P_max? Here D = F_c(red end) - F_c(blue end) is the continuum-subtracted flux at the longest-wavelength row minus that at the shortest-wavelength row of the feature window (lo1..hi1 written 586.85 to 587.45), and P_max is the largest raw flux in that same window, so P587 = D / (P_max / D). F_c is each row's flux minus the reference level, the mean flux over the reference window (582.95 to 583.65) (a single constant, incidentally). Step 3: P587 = 0.187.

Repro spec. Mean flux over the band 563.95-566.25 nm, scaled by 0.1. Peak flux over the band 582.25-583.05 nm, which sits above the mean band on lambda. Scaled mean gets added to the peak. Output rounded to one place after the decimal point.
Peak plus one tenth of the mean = 19.5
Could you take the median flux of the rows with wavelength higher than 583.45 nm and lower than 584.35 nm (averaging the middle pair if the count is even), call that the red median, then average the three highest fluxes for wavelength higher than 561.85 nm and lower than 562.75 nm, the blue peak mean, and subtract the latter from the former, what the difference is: 2.0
